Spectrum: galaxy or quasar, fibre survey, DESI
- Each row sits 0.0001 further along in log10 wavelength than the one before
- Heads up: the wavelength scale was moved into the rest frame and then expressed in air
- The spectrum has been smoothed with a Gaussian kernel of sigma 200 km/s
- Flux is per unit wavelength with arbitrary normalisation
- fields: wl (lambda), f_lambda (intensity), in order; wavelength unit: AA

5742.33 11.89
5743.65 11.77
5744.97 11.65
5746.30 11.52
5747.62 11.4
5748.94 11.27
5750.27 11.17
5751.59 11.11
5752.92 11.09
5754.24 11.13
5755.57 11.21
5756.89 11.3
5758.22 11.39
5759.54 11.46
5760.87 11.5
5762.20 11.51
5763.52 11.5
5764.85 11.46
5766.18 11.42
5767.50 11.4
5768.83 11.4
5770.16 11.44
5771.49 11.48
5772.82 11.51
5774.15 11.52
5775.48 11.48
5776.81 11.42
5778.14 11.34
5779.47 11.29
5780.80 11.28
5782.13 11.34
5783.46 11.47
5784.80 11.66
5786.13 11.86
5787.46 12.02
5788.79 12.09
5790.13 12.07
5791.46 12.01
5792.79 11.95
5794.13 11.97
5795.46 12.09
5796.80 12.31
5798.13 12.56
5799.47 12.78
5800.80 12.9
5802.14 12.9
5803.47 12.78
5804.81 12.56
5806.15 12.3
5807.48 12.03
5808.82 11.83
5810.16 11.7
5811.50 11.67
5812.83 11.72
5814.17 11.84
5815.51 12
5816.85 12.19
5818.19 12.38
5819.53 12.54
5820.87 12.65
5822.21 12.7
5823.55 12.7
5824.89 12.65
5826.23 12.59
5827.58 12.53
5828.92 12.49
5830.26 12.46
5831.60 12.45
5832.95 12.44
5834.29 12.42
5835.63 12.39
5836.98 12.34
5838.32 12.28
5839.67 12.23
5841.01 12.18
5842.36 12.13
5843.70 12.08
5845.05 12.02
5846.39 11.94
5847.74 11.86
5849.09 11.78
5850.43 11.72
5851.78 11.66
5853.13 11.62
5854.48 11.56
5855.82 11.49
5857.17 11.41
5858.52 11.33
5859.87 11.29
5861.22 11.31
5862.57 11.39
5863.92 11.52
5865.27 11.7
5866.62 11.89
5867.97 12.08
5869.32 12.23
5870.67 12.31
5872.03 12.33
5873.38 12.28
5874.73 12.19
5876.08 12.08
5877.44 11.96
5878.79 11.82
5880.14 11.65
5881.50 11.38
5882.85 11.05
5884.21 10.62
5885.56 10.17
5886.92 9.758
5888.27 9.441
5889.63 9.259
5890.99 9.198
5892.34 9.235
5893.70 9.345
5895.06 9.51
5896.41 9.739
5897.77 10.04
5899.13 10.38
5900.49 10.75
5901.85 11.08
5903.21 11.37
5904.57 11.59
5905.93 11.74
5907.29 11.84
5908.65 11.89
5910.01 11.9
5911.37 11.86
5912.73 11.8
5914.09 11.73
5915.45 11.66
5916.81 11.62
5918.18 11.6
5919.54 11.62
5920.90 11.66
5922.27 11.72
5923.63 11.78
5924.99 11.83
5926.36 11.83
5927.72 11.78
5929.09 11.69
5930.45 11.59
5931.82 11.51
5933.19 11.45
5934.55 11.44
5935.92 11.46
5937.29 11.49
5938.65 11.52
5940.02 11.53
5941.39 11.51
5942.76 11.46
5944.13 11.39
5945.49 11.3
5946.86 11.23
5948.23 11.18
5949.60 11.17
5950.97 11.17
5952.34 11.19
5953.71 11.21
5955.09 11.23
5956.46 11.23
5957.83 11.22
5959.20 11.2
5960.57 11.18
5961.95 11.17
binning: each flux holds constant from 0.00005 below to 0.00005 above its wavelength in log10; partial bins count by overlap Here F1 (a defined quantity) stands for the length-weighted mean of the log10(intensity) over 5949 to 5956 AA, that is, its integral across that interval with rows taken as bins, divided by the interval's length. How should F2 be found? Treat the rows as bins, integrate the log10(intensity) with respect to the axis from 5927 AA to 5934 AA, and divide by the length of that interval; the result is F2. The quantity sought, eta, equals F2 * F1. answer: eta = 1.12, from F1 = 1.05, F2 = 1.065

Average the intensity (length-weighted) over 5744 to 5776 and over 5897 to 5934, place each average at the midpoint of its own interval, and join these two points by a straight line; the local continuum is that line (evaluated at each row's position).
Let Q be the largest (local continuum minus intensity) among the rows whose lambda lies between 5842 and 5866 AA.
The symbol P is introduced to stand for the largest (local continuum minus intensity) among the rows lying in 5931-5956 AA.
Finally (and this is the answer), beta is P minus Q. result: 0.2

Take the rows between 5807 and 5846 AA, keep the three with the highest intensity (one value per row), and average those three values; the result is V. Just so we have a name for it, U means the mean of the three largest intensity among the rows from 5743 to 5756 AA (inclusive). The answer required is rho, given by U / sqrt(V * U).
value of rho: 0.96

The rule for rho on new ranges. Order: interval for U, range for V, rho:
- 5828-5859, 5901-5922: 1.02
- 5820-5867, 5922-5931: 1.04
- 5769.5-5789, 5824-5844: 0.98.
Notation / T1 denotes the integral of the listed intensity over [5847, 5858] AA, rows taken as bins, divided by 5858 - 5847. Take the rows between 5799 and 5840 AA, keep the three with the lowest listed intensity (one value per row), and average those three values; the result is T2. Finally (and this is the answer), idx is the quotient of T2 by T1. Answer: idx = 1.01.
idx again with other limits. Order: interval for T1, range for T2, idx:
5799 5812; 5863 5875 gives 0.95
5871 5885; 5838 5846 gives 1.03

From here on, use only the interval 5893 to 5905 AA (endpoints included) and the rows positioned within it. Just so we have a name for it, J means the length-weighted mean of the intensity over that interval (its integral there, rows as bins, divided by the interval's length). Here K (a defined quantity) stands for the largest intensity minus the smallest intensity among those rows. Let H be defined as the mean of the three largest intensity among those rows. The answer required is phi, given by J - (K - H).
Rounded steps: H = 11.3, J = 10.4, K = 2.2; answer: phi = 19.49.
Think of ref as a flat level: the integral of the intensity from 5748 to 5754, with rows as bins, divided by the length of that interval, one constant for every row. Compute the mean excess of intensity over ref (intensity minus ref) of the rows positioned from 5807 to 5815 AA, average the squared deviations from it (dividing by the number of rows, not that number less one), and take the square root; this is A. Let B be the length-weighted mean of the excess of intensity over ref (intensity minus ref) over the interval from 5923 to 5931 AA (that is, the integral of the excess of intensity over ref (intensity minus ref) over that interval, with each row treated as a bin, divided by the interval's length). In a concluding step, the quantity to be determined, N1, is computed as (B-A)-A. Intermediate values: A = 0.12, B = 0.6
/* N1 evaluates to 0.34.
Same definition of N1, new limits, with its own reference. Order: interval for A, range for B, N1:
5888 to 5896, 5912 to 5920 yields 0.28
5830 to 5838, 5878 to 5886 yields -0.10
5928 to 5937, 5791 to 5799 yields 0.82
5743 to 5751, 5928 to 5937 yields -0.05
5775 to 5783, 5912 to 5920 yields 0.36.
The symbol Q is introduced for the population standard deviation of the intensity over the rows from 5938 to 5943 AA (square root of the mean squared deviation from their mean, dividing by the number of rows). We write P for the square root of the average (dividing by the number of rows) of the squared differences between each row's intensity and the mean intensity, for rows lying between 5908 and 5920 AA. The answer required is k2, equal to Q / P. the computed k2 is 0.2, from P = 0.12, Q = 0.03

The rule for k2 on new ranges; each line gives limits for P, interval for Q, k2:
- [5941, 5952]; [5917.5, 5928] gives 0.7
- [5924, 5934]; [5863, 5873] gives 2.0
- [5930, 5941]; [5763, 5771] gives 0.8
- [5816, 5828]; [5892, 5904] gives 4.6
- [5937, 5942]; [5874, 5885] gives 34.4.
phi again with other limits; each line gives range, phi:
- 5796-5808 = 24.56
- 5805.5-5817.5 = 23.47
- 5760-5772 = 22.85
